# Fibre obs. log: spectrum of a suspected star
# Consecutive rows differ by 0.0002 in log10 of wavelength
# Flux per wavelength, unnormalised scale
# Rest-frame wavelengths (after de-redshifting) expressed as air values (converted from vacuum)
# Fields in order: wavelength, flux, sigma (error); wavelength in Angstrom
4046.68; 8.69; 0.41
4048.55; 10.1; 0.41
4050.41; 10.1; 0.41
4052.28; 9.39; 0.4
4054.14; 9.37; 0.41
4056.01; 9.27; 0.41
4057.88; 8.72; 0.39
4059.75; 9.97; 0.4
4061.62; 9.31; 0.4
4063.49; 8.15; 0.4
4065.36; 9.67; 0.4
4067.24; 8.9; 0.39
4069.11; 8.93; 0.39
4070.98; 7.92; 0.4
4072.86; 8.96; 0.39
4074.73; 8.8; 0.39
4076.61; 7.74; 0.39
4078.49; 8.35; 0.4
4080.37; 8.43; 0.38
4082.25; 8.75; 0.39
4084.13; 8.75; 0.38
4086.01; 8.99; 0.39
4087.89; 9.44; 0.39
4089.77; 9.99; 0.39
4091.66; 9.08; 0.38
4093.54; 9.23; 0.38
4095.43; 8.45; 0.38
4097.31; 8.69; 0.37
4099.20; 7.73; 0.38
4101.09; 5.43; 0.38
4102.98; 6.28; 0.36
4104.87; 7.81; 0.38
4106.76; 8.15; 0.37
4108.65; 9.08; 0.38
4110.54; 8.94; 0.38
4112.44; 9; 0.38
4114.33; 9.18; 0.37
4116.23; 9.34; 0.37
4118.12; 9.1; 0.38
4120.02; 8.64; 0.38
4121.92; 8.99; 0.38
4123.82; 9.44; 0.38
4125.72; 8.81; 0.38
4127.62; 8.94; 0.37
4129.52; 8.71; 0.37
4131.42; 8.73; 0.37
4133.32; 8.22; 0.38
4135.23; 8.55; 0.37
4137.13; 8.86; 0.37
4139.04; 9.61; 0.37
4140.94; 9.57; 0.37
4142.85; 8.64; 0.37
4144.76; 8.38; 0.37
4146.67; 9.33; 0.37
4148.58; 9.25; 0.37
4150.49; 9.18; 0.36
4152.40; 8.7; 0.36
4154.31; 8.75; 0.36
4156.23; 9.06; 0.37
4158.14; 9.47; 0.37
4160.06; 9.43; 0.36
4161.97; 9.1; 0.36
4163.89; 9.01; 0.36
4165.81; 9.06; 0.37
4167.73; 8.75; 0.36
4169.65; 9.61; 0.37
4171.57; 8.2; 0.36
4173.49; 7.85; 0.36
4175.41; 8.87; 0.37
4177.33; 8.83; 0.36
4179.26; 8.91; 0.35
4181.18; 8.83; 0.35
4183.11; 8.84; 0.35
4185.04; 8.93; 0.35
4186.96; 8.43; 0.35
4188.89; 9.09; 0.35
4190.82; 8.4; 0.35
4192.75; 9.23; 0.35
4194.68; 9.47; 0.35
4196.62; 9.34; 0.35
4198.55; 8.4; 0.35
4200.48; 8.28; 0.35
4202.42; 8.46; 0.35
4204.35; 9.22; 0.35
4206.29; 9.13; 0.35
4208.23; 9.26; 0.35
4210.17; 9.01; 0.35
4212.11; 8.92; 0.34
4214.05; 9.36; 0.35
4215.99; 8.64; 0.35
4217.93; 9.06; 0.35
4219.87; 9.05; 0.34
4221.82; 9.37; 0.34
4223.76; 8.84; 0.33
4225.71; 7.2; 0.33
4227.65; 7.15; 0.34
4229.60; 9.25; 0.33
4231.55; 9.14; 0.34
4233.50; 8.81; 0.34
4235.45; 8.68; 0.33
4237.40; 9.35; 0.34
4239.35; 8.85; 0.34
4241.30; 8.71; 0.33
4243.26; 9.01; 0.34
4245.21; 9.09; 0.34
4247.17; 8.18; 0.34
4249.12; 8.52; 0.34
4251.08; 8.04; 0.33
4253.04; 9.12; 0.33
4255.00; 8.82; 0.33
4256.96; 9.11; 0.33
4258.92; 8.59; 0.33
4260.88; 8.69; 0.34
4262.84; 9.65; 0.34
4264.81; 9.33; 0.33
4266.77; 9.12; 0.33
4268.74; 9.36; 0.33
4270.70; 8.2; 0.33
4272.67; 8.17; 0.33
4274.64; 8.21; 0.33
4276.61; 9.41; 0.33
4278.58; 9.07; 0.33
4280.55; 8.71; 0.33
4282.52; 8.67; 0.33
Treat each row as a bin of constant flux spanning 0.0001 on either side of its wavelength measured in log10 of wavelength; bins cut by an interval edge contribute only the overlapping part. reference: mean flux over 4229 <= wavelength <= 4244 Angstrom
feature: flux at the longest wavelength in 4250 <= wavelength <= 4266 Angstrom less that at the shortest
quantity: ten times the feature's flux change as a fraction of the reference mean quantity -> 1.4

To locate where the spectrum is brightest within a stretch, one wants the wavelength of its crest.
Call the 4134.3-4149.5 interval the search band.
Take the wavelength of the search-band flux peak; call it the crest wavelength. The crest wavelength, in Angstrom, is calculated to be 4139.04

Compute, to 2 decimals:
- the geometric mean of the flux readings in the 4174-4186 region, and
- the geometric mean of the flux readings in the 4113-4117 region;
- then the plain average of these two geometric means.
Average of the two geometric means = 9.06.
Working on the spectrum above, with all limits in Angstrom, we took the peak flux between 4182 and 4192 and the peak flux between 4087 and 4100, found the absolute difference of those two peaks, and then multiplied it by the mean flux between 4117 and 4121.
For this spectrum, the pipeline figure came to 8.0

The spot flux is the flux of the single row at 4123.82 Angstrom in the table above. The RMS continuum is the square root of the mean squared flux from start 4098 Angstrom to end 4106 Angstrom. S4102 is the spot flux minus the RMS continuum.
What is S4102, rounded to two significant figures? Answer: 2.6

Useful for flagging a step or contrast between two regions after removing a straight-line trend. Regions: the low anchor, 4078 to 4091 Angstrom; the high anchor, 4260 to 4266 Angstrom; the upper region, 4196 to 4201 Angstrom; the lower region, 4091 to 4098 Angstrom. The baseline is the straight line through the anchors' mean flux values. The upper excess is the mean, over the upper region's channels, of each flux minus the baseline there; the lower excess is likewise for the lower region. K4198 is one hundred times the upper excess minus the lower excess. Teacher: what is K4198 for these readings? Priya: -34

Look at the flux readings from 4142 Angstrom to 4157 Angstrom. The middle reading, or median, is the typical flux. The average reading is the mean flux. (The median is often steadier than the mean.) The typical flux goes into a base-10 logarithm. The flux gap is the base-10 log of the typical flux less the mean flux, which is -7.96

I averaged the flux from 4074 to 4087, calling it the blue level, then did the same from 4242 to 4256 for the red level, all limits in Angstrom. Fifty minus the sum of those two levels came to 32.8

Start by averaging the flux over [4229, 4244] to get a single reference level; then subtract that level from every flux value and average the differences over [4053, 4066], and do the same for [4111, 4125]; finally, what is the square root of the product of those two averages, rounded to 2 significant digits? 0.17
